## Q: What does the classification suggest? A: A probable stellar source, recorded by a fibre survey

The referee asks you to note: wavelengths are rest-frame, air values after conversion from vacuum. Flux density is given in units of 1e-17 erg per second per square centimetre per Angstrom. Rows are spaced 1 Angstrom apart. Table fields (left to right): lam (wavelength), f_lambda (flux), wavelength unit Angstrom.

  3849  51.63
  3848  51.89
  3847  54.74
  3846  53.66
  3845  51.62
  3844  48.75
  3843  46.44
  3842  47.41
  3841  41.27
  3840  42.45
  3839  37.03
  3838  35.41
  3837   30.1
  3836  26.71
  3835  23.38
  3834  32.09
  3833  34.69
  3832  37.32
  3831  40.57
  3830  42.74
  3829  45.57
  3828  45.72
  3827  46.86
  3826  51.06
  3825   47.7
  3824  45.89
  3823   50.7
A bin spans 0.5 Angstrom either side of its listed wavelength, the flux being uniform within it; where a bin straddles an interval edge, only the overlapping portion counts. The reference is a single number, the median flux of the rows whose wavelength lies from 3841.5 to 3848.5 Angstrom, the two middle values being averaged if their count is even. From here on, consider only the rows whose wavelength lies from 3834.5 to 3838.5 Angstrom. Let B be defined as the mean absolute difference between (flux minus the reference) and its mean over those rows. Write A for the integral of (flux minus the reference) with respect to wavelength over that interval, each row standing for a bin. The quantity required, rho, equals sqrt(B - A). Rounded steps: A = -91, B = 3.9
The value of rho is 9.7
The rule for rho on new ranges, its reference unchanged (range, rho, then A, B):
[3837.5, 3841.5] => 7.3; -50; 2.8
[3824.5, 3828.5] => 4.1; -15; 1.6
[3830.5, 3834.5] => 8.0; -62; 2.8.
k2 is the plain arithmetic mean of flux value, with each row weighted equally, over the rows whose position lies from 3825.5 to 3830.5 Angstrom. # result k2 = 46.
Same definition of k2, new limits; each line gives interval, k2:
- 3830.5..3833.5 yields 38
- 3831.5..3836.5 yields 31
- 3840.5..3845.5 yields 47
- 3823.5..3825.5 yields 47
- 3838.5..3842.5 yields 42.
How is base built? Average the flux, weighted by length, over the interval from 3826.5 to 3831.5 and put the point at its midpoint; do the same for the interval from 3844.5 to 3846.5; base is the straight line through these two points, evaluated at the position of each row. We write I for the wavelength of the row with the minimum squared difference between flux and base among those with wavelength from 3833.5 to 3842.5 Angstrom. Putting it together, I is 3842 Angstrom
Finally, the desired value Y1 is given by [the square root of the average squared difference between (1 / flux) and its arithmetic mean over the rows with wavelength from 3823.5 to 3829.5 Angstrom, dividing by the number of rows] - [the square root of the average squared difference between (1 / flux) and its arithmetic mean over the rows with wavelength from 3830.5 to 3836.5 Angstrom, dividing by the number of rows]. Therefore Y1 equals -0.0055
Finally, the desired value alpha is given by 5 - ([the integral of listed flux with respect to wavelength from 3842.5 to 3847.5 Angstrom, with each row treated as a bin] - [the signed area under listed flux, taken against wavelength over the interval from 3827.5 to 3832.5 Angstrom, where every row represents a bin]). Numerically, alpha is -38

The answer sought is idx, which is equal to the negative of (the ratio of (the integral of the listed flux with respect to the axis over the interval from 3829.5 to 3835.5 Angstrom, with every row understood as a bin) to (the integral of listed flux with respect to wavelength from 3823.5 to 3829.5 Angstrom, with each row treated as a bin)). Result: -0.75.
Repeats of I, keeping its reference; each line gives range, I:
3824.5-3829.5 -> 3829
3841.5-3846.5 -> 3846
